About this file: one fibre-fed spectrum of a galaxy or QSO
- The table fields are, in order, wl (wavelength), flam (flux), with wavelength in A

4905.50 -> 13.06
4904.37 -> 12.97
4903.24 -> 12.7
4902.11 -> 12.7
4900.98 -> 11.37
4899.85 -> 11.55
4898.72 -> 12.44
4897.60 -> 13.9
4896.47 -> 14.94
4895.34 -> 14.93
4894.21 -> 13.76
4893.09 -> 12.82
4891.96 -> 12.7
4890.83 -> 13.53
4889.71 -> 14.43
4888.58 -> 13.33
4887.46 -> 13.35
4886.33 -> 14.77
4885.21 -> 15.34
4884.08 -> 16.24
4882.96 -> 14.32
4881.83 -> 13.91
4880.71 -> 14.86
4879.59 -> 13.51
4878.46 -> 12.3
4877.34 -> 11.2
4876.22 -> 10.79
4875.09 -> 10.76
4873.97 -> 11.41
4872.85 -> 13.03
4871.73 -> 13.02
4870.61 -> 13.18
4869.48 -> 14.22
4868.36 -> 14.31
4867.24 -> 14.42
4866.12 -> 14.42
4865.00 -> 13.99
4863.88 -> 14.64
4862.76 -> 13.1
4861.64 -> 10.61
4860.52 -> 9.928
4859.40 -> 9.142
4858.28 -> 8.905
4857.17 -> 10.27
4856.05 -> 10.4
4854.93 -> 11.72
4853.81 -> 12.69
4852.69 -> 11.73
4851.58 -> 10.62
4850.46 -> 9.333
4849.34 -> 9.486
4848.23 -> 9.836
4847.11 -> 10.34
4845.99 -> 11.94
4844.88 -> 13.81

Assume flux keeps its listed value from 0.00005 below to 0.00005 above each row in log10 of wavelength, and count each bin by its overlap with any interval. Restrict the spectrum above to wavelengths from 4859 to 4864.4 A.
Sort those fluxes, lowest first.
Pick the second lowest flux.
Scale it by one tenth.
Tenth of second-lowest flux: 0.99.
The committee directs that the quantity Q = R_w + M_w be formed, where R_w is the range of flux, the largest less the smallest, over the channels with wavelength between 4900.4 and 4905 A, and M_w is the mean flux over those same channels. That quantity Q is 14.0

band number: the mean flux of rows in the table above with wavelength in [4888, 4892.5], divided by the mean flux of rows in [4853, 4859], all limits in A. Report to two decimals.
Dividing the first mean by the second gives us 1.25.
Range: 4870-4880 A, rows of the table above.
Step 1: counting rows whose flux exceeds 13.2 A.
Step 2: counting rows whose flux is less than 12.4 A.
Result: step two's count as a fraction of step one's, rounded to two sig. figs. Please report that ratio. 5.0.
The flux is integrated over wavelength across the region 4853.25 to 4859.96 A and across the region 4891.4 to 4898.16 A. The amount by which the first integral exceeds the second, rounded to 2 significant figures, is -23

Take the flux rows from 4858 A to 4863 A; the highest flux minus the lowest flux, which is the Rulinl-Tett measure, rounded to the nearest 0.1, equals 4.2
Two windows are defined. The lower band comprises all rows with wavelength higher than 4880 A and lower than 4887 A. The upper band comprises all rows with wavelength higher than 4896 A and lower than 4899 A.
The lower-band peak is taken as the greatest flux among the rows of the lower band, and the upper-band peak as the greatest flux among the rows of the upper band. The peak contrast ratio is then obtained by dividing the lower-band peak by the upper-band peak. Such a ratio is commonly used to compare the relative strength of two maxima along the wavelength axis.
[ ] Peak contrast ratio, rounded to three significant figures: 1.09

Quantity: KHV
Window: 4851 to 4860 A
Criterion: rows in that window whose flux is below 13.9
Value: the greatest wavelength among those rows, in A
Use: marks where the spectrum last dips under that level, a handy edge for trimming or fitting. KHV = 4859.40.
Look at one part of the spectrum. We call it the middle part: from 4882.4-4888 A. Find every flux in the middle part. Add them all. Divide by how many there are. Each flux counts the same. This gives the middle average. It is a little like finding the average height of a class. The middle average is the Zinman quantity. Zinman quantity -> 14.8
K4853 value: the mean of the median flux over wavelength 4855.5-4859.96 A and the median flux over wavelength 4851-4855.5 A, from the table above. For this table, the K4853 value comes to 10.7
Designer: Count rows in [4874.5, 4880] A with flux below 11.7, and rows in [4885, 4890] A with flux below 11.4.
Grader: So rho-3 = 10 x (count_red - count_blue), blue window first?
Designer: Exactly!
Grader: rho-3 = -30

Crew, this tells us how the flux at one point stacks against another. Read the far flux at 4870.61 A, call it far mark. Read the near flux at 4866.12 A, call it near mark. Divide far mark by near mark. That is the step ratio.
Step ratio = 0.91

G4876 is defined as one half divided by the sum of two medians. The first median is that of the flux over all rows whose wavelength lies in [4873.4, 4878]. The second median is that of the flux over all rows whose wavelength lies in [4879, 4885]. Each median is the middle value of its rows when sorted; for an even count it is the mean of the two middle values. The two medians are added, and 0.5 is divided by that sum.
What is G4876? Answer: 0.0198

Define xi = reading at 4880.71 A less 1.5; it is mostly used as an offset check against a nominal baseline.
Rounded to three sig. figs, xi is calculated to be 13.4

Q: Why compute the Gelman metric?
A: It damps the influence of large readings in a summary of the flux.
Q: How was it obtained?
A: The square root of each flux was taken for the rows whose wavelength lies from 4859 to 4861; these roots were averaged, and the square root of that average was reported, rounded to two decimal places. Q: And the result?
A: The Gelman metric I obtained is 1.76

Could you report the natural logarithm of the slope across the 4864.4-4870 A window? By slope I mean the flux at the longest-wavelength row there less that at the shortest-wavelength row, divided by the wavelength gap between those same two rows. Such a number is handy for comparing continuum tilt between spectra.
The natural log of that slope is -3.0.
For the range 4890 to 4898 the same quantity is -2.9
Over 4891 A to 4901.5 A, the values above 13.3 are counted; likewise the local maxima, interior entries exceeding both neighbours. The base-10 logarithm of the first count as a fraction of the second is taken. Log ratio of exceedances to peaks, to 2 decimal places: 0.60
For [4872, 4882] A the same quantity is 0.48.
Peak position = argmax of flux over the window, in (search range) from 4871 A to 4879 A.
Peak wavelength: 4872.85 A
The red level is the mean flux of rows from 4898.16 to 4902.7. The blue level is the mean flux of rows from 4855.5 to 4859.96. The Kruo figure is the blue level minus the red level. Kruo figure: -2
